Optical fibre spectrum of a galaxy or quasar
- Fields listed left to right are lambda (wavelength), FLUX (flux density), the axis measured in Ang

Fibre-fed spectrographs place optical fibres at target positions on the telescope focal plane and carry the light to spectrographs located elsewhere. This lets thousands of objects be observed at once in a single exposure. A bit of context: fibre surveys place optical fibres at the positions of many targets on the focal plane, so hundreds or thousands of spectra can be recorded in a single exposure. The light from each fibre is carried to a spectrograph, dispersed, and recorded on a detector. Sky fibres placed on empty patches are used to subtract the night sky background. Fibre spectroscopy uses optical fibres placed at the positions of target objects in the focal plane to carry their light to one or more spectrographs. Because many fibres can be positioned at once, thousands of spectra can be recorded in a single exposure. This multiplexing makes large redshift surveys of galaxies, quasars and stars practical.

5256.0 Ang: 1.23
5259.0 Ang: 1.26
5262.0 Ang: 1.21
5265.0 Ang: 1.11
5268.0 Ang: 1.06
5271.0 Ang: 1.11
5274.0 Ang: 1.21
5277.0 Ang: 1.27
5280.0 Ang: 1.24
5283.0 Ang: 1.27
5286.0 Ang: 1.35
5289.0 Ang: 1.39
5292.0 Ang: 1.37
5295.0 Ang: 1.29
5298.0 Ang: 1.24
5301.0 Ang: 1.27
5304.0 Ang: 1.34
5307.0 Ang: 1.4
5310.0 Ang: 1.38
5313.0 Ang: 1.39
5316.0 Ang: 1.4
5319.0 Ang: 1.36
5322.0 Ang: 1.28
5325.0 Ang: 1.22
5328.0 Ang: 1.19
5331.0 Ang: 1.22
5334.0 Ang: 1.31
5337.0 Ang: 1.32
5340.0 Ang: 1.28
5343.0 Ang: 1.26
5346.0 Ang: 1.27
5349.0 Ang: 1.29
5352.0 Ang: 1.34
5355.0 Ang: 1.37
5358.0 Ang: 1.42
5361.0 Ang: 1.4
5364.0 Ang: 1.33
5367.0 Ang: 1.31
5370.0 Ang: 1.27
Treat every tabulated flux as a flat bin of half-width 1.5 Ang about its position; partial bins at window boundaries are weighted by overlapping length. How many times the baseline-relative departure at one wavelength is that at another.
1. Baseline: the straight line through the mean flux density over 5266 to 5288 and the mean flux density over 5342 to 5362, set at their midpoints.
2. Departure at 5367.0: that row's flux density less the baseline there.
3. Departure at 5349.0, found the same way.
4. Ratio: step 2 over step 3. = 1.2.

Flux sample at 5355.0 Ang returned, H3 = 1.37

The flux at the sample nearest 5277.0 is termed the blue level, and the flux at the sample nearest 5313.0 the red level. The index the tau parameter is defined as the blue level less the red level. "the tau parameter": -0.12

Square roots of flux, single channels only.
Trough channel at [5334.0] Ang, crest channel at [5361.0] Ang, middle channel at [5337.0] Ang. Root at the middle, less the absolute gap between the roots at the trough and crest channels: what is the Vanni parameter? 1.11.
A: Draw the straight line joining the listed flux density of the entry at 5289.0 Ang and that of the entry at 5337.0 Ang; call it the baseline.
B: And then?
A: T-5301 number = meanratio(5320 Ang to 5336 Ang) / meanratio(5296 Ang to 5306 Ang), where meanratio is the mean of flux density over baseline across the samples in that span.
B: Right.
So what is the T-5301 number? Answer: 1.00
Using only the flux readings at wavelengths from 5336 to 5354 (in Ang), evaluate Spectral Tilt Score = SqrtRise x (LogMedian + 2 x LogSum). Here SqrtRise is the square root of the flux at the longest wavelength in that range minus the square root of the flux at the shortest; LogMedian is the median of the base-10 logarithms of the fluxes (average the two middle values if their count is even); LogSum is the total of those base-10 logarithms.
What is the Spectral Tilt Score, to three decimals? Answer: 0.013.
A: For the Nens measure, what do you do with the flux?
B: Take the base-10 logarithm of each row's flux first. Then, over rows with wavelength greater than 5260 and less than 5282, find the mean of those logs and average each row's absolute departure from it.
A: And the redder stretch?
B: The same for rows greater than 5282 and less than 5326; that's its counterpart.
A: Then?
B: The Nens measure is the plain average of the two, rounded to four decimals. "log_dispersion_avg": 0.0218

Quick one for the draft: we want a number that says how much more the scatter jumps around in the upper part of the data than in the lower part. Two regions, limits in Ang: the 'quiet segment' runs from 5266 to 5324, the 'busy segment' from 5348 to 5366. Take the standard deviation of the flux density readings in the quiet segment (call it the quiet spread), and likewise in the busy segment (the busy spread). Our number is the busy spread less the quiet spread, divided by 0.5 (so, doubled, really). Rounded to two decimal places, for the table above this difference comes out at -0.10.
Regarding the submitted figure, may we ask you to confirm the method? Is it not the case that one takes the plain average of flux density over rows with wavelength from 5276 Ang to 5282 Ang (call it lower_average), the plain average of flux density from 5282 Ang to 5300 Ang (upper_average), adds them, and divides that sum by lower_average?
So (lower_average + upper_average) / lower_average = 2.05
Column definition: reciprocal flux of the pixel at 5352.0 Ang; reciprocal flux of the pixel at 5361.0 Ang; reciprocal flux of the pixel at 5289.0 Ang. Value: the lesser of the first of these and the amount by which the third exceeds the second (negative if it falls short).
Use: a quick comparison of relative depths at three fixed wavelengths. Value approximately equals 0.01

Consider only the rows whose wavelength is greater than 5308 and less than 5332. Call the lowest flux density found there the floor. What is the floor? 1.19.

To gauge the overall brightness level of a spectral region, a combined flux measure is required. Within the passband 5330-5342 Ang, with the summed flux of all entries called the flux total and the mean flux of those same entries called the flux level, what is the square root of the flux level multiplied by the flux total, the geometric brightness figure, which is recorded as 2.57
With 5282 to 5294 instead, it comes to 2.69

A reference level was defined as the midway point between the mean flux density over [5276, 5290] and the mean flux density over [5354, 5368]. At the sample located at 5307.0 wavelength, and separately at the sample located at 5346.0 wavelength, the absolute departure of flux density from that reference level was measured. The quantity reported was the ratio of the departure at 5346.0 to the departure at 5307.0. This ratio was 1.0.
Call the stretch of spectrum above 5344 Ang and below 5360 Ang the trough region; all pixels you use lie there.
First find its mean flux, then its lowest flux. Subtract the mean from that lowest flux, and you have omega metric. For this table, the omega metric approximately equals -0.07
